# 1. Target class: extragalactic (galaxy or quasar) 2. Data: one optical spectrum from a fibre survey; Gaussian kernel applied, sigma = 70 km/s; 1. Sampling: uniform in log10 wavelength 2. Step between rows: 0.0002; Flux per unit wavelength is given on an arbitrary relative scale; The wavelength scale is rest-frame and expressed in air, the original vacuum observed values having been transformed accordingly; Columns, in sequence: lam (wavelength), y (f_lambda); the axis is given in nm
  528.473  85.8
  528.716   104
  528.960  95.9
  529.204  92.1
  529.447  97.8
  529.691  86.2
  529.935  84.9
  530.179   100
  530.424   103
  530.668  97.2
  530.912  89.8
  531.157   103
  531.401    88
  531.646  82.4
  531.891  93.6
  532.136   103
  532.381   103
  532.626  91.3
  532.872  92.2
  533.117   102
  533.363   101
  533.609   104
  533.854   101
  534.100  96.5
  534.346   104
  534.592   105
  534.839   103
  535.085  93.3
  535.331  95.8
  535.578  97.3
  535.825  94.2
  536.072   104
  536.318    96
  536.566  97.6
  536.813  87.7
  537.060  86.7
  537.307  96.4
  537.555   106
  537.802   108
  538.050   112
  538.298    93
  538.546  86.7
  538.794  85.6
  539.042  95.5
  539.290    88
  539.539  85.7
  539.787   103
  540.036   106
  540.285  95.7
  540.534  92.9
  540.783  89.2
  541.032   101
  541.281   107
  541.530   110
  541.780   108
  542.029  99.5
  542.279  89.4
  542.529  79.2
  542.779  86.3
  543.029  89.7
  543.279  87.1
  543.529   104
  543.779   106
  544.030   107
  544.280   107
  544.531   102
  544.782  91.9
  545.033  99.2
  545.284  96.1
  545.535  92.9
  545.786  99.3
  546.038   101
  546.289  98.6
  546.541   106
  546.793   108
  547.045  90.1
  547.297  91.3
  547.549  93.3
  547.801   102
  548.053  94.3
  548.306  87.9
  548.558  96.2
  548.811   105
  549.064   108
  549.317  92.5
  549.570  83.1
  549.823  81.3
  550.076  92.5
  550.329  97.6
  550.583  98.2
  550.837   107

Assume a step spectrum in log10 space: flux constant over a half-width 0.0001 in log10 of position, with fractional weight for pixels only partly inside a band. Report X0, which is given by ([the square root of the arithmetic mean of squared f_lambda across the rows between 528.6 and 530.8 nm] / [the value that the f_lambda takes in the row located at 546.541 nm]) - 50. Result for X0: -49.1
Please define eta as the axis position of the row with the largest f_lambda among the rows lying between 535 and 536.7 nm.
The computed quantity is 536.072 nm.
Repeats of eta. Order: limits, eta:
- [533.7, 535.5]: 534.592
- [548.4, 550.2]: 549.064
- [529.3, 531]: 530.424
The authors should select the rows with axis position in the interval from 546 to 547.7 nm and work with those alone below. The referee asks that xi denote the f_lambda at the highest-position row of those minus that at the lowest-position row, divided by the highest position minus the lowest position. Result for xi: -5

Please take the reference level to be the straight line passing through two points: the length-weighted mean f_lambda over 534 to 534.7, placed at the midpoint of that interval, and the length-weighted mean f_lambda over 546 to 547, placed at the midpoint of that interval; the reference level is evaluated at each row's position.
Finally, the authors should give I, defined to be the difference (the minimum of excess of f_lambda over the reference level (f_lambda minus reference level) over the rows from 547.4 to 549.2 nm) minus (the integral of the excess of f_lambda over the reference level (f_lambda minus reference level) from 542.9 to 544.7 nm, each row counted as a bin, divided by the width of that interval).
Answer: -12.5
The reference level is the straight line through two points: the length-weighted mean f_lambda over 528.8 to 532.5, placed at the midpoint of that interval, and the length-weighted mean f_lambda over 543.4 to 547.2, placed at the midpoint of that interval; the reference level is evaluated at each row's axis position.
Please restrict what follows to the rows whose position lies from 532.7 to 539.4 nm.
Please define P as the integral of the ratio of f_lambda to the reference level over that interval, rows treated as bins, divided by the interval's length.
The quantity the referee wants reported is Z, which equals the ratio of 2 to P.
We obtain 1.99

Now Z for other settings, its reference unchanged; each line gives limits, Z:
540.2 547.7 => 2.05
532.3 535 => 1.92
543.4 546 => 1.99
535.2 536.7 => 1.99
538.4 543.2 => 2.09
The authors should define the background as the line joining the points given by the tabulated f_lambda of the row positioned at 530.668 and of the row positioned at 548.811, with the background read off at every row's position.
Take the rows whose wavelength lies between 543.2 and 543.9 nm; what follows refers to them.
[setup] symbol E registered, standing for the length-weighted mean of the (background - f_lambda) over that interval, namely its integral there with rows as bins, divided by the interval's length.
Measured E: 3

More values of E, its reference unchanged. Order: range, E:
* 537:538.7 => 2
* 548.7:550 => 11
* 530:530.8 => -2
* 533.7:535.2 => -2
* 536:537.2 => 6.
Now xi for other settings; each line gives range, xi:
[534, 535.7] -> 1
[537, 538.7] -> 0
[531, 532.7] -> -8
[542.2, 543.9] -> 11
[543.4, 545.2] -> -3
